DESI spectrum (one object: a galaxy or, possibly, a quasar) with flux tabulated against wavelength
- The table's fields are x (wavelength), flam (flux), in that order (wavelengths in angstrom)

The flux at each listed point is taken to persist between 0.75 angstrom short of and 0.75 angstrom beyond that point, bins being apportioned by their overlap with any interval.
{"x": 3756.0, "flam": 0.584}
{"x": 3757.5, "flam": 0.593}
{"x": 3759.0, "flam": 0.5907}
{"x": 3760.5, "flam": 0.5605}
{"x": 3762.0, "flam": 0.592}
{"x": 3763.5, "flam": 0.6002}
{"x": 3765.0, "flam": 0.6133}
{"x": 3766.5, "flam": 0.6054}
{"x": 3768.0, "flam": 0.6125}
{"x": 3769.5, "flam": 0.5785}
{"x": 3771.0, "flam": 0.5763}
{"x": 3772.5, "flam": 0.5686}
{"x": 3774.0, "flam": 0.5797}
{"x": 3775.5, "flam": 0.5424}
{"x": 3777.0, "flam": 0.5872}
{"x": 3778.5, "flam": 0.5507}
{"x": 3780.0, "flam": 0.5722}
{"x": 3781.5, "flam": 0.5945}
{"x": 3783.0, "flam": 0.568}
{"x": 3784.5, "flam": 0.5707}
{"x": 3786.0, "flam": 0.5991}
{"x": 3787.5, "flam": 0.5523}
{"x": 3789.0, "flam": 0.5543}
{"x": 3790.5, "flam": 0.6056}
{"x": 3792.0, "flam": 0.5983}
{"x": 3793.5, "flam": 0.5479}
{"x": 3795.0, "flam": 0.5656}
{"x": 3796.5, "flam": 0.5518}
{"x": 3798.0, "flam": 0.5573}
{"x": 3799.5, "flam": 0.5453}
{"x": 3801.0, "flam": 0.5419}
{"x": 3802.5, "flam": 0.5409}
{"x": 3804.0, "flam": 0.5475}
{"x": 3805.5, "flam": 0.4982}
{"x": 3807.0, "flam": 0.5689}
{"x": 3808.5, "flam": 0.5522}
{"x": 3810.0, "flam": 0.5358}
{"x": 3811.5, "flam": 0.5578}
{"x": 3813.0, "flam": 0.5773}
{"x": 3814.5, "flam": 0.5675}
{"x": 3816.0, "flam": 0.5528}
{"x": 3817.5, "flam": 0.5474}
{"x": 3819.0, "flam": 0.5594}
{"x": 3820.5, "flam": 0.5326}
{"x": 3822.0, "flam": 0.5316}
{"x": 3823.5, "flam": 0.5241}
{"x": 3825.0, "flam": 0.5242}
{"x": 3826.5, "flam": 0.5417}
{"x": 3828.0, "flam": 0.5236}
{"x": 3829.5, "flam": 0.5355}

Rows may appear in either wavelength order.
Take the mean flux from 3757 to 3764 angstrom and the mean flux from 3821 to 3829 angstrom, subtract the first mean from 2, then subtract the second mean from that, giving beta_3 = 0.884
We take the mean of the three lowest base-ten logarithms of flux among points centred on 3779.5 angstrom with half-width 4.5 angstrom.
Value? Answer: -0.257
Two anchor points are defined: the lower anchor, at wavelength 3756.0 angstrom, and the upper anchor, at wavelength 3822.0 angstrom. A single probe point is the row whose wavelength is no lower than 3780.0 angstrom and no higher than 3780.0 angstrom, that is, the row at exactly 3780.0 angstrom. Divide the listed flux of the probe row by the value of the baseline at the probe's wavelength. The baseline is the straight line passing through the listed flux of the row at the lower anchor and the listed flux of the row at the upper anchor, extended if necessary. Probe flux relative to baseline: 1.01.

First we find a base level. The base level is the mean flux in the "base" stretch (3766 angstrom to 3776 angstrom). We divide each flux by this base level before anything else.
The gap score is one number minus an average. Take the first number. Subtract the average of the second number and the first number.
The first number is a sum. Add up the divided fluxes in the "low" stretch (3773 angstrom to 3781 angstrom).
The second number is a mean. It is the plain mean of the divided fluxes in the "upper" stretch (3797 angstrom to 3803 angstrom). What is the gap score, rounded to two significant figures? 2.0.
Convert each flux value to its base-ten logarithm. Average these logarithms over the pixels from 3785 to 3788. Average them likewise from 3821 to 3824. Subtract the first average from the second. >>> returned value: -0.04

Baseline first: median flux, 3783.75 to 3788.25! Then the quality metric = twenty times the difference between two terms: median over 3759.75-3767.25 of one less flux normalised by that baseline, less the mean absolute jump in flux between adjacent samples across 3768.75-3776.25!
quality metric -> -1.3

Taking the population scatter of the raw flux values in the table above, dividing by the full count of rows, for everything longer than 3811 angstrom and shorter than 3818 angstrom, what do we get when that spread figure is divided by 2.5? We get 0.0043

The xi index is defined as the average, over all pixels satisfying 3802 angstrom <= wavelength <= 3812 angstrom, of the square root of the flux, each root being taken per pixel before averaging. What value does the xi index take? 0.737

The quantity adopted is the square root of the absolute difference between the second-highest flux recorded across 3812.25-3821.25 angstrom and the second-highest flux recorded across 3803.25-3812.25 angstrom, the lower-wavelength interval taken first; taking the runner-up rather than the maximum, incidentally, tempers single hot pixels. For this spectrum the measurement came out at 0.10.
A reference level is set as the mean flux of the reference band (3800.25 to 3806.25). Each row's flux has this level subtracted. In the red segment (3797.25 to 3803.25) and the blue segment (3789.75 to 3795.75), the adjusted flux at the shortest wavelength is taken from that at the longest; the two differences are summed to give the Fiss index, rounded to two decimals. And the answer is -0.06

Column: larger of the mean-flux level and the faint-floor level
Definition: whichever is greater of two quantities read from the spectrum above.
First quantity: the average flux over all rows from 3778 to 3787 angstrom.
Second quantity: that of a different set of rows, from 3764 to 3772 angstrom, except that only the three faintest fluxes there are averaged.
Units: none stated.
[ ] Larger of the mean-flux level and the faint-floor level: 0.59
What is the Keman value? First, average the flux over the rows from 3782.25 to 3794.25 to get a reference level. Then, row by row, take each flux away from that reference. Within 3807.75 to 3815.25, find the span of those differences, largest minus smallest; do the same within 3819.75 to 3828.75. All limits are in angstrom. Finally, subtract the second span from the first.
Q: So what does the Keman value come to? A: 0.02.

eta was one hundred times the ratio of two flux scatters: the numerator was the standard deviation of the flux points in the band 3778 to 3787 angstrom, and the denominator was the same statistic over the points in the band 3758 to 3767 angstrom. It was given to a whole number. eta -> 98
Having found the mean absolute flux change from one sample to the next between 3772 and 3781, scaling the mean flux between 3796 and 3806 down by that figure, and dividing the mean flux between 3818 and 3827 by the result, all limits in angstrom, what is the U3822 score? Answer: 0.030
